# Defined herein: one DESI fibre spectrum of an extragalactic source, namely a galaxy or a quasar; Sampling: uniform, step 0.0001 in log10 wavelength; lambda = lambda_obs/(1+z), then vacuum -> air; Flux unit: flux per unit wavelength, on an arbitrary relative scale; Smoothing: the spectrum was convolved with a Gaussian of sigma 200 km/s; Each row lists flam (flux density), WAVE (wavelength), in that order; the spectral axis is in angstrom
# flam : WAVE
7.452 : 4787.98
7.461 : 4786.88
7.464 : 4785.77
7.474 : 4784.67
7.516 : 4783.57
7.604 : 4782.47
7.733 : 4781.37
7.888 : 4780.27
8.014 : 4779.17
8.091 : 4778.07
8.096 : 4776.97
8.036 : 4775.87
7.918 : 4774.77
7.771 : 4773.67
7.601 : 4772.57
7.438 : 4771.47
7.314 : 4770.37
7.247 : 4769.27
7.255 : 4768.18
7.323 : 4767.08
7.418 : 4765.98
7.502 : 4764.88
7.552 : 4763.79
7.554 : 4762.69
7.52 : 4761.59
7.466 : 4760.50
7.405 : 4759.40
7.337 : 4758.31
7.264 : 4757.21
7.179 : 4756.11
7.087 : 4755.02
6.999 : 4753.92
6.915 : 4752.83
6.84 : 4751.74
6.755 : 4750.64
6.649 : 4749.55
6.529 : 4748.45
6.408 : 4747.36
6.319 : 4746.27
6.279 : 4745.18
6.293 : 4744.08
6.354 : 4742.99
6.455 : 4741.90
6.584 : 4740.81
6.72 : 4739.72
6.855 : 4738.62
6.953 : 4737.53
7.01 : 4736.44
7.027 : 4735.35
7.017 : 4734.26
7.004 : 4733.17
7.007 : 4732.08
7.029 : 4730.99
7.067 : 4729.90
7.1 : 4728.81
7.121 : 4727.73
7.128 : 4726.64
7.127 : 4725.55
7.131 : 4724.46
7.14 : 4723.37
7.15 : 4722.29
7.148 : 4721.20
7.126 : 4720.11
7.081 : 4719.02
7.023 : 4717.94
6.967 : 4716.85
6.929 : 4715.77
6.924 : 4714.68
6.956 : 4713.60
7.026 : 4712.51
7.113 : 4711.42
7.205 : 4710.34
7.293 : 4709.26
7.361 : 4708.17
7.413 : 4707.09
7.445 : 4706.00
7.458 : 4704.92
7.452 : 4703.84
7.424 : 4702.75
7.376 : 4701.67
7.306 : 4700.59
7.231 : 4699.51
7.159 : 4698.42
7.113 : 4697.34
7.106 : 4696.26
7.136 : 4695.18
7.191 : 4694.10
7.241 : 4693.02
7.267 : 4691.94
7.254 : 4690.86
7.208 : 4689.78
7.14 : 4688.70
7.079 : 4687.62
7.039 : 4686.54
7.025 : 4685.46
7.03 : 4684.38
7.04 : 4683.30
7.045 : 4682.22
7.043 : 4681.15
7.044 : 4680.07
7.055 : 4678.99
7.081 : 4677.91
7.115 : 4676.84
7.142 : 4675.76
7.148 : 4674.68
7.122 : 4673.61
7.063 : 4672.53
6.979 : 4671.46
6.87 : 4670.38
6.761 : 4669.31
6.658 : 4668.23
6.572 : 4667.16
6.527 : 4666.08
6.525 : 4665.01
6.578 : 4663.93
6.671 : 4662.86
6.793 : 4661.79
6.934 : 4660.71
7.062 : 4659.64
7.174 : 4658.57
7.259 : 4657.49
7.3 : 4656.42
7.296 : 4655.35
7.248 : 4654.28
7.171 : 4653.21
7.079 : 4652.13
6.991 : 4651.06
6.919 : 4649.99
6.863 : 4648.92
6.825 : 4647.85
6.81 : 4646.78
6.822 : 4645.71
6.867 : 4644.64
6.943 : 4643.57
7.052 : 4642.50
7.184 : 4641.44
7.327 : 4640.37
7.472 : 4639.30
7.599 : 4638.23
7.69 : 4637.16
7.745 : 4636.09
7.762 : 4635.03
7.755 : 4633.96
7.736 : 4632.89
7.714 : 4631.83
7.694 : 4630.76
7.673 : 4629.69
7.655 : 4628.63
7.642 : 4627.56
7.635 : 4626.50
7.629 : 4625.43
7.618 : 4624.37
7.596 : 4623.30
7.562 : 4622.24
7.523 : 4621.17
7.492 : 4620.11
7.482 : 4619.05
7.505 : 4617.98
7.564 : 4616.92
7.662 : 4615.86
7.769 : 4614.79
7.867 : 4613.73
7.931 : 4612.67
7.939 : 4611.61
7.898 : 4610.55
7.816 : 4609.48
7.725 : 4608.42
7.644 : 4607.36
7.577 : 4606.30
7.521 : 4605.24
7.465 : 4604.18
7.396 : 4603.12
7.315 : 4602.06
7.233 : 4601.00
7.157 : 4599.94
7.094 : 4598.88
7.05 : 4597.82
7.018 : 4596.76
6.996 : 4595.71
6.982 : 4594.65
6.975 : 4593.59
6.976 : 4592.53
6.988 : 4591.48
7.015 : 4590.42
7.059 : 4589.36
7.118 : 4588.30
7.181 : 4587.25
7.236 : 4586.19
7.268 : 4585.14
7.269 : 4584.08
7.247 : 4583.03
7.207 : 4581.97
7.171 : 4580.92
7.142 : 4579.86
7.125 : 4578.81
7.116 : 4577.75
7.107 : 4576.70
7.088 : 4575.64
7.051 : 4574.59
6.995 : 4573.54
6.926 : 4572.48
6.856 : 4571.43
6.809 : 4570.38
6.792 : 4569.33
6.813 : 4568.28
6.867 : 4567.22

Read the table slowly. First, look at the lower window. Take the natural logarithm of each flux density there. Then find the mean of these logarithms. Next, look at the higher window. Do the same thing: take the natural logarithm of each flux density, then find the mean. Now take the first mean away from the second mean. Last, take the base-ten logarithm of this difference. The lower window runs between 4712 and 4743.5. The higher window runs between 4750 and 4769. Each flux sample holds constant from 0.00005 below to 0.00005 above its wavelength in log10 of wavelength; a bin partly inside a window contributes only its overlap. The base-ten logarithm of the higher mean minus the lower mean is -1.40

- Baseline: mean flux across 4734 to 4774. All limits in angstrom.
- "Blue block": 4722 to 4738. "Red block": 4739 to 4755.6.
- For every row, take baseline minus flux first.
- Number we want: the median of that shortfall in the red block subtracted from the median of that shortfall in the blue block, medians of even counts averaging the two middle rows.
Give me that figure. -0.5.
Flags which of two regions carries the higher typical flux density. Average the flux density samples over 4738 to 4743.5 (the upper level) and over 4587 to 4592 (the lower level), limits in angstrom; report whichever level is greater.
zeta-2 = 7.1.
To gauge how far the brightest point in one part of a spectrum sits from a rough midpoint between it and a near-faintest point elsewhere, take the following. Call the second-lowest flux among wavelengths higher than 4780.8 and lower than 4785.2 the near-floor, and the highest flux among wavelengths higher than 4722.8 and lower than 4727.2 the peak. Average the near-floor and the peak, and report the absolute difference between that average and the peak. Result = 0.188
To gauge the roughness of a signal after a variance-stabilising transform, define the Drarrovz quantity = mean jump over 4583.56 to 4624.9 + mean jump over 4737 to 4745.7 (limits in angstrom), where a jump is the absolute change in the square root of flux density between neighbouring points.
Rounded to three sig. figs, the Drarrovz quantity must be 0.0276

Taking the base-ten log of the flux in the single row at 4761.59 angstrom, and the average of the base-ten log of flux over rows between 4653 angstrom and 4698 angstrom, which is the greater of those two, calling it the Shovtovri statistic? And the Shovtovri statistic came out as 0.876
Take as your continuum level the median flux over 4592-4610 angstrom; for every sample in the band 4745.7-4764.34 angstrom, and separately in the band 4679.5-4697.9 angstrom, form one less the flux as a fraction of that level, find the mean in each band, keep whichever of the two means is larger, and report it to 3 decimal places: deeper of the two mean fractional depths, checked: 0.026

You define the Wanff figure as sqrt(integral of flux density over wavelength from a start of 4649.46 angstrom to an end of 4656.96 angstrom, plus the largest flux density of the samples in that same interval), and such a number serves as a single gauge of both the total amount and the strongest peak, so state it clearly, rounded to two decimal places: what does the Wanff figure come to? 7.80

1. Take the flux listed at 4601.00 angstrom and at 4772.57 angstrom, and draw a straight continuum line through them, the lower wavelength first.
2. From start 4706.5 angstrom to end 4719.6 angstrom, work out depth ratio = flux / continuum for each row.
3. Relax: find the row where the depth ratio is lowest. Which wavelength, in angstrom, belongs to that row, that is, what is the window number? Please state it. 4714.68 angstrom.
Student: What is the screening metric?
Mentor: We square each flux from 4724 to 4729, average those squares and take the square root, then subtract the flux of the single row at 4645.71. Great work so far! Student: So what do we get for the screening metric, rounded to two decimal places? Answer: 0.30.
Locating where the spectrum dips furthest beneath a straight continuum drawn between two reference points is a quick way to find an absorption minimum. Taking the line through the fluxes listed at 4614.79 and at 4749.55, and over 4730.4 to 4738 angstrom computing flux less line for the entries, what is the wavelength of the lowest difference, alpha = 4737.53 angstrom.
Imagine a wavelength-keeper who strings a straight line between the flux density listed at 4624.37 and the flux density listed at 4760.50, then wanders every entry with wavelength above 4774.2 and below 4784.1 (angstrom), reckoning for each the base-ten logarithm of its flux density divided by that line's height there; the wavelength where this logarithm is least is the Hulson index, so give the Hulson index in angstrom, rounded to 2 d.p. 4783.57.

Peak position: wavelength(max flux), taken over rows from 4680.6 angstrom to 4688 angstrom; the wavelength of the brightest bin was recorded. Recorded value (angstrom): 4687.62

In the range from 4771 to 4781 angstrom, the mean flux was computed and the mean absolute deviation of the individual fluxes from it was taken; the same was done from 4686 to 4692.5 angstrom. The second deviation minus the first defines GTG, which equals -0.101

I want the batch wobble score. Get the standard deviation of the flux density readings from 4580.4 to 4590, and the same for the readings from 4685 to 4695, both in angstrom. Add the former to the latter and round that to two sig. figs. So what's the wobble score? 0.16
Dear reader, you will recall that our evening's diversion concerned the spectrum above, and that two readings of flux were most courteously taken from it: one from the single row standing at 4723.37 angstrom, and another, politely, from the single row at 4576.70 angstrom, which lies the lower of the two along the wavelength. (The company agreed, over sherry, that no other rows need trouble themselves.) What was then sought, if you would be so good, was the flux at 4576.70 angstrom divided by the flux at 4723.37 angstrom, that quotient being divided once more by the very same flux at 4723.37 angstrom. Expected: 0.139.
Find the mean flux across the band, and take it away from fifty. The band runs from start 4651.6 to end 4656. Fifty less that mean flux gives 42.8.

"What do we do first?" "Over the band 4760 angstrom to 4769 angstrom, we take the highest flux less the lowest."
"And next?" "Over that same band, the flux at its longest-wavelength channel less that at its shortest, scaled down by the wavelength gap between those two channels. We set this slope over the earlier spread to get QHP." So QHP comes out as -0.092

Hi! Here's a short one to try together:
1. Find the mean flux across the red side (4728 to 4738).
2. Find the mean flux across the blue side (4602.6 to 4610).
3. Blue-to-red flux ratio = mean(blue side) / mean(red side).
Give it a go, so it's 1.08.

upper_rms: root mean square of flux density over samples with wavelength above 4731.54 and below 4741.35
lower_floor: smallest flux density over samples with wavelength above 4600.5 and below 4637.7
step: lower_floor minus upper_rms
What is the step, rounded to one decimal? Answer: 0.3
